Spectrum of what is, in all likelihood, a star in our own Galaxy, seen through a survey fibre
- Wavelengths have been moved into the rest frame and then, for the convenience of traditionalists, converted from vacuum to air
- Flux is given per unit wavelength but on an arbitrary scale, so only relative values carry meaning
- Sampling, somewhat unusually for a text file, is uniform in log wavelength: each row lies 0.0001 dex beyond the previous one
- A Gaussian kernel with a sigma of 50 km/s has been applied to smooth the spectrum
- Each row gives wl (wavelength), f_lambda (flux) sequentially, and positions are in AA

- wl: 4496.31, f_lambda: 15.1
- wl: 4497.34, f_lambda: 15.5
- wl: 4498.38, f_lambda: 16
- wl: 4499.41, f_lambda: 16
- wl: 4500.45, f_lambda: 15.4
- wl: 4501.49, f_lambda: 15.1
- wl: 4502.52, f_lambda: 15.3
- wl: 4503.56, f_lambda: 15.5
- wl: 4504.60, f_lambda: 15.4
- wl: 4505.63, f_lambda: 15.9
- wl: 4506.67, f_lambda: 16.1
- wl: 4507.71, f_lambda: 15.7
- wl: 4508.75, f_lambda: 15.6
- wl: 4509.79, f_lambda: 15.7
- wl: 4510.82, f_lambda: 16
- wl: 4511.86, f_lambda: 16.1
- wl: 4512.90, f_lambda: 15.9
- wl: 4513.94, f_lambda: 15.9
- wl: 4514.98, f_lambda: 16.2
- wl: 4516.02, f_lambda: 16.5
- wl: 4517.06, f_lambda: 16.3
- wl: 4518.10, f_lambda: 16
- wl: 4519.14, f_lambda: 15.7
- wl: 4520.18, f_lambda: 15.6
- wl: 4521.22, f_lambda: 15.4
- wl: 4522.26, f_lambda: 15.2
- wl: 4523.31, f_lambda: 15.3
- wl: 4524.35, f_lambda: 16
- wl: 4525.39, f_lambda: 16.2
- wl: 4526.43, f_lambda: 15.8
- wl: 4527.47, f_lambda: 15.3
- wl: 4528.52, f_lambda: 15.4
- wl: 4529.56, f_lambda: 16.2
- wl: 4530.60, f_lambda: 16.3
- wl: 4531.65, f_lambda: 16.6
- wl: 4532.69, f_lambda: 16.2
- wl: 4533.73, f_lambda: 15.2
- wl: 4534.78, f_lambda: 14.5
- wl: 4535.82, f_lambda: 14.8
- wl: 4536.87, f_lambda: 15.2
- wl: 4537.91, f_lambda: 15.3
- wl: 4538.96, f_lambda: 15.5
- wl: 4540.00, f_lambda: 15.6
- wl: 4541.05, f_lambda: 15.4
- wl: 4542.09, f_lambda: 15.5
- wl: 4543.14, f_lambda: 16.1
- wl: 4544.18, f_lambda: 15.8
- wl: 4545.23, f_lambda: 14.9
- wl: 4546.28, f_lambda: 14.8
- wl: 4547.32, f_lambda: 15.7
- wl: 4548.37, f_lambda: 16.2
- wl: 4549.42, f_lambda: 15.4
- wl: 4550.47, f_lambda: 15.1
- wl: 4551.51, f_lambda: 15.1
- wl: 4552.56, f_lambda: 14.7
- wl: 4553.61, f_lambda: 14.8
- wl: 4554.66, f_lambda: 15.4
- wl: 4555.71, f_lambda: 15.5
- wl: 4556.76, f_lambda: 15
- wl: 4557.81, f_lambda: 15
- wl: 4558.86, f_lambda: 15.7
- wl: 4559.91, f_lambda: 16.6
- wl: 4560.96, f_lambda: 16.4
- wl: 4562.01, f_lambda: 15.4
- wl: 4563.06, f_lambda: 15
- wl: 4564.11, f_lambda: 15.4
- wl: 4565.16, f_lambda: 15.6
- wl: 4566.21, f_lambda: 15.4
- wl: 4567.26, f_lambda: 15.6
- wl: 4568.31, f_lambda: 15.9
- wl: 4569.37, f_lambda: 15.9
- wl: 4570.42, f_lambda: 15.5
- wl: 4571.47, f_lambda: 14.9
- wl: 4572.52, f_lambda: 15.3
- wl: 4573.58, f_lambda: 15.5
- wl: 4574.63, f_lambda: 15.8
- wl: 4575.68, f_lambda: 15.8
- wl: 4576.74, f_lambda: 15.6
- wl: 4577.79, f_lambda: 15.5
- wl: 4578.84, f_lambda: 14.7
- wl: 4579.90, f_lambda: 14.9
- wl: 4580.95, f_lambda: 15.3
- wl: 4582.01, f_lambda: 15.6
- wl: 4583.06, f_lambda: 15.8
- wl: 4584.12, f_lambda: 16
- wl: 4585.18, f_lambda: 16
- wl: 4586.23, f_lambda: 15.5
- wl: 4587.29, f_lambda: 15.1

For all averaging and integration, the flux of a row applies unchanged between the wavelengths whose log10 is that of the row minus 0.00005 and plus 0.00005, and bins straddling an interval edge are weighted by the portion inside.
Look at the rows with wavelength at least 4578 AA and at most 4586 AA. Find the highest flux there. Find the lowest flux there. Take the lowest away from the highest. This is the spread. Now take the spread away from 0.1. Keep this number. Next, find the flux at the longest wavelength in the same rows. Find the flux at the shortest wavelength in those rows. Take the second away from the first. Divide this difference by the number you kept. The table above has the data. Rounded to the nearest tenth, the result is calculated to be -1.1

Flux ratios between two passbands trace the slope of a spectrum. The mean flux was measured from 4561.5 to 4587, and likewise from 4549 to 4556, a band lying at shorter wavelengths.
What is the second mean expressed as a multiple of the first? 0.98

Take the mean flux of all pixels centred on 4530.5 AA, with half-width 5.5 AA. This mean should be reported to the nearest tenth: 15.7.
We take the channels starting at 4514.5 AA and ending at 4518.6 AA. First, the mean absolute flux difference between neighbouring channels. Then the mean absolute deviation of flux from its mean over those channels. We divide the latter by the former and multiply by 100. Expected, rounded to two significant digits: 56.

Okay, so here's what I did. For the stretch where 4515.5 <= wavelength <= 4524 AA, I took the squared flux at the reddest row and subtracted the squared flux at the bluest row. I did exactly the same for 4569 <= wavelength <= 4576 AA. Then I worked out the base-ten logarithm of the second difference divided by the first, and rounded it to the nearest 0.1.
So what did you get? -1.1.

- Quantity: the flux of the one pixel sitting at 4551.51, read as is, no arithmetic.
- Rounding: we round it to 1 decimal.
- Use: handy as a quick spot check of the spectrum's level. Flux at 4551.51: 15.1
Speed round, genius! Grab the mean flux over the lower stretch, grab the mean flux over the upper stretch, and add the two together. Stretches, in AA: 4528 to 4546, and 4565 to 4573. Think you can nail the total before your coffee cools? 31.1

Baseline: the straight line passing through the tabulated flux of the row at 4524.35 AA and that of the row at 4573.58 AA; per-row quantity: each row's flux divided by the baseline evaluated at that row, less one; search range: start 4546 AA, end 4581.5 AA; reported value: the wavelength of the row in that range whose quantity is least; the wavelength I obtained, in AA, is 4552.56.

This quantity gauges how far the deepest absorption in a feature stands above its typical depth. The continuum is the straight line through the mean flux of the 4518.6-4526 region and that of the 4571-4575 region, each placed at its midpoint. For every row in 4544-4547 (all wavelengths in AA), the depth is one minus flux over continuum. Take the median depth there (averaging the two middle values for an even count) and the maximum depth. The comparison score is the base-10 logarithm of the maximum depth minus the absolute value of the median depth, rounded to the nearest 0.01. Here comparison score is -2.21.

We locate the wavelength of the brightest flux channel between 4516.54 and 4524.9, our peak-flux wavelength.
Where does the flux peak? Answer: 4517.06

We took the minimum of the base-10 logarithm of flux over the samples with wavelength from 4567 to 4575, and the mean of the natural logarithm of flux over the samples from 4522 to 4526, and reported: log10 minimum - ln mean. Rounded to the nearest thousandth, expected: -1.579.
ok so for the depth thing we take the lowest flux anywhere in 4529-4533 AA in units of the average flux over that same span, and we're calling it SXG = 0.992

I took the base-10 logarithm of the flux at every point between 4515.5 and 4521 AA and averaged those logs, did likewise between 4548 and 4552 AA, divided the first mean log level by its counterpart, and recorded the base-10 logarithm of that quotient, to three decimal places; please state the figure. 0.006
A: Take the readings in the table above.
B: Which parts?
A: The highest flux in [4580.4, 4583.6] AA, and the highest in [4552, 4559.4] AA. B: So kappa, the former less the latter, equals 0.10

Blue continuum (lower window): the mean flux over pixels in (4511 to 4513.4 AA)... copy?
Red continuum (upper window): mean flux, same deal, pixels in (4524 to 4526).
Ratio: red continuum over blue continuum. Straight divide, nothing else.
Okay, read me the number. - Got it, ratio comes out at 1.01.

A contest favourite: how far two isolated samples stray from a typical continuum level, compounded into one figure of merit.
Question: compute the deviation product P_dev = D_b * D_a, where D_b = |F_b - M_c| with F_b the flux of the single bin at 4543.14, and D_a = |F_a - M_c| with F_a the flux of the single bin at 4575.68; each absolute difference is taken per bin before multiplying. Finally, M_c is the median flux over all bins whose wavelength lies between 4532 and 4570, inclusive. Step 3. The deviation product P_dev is 0.28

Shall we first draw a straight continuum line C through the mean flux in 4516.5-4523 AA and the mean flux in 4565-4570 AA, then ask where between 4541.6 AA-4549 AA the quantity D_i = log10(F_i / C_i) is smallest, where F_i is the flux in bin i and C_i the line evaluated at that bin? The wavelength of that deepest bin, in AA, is 4546.28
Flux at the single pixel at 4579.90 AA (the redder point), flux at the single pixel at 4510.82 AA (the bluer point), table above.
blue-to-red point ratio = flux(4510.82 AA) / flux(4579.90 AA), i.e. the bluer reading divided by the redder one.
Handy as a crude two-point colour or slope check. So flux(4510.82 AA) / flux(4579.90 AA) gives 1.07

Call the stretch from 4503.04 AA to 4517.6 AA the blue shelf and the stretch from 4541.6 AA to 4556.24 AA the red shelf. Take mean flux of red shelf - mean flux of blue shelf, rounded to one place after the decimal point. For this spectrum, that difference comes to -0.6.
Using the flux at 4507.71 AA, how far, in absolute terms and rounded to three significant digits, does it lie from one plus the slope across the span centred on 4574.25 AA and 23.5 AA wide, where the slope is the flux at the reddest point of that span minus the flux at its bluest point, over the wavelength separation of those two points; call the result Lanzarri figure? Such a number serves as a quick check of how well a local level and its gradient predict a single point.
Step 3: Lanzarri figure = 14.7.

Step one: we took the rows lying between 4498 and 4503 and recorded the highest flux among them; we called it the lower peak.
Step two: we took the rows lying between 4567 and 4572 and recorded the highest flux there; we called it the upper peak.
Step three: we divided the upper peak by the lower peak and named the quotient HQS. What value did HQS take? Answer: 0.99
